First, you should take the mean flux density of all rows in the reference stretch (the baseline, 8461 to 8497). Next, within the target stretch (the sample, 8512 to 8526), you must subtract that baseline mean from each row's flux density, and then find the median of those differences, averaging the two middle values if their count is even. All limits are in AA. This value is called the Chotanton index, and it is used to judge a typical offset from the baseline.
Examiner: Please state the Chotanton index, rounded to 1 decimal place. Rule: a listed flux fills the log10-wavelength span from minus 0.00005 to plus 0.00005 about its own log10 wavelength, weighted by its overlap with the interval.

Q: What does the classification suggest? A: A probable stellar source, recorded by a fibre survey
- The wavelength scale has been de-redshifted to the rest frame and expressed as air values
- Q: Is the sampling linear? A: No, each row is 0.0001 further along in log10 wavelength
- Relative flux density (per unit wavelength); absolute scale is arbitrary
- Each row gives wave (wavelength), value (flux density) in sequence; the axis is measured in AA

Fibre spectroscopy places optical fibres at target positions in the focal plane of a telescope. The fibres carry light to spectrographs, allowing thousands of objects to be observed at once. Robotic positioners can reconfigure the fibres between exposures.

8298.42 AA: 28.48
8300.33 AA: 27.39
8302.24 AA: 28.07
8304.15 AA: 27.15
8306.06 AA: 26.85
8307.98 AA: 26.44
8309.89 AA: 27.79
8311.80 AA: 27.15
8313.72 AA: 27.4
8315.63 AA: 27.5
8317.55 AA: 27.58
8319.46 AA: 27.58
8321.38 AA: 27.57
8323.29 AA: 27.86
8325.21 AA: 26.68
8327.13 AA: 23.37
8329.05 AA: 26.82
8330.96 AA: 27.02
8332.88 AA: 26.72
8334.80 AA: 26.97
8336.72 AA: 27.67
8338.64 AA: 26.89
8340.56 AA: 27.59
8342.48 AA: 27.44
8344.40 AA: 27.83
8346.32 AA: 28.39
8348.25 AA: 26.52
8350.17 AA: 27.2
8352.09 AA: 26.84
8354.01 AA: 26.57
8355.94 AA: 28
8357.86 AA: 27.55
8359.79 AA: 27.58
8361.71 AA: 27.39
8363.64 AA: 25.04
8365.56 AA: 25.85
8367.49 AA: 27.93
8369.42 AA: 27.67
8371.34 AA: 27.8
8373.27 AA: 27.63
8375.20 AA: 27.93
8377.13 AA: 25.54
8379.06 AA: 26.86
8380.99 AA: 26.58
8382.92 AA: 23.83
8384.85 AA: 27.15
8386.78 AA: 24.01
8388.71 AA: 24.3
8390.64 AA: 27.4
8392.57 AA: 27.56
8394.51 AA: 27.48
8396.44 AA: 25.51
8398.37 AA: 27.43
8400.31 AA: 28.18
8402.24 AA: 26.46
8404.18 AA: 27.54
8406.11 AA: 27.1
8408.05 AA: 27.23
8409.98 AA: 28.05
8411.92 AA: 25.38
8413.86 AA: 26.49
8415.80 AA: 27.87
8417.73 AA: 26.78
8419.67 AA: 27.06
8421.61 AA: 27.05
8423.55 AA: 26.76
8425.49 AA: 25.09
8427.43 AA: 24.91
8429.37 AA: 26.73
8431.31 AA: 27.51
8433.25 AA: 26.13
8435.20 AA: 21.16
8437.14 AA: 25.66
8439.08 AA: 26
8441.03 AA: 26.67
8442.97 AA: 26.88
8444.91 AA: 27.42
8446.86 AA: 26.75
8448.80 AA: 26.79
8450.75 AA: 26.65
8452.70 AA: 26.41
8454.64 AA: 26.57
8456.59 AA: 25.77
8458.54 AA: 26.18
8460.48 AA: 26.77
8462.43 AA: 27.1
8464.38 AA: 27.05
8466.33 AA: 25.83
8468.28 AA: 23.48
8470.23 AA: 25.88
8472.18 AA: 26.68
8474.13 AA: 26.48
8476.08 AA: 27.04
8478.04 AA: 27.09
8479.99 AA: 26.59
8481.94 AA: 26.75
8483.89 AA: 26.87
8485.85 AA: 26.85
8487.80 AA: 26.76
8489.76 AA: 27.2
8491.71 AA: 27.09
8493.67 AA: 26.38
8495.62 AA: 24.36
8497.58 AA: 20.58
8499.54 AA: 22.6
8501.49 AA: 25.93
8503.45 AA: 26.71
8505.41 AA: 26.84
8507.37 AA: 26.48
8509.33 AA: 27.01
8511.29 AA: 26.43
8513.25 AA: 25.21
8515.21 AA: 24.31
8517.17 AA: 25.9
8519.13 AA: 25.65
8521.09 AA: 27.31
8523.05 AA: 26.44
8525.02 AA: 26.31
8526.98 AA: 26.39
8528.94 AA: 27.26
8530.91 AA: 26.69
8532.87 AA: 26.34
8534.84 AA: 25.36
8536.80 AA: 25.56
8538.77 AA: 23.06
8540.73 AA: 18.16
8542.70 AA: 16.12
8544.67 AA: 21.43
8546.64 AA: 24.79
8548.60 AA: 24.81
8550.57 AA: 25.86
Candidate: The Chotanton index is -0.5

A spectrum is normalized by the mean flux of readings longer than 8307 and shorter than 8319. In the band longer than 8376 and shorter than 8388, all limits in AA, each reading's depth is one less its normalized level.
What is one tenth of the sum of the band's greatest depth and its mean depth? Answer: 0.019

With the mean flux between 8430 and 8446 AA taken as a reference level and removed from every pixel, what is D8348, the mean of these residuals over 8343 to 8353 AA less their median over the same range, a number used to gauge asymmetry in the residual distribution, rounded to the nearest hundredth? 0.16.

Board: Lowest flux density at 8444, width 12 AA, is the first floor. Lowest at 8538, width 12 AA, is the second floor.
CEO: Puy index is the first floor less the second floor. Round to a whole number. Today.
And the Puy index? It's 10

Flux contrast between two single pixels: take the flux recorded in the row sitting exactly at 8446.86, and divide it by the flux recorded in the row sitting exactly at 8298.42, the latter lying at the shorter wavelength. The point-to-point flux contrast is 0.94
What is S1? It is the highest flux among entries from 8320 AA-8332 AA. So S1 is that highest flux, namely 27.86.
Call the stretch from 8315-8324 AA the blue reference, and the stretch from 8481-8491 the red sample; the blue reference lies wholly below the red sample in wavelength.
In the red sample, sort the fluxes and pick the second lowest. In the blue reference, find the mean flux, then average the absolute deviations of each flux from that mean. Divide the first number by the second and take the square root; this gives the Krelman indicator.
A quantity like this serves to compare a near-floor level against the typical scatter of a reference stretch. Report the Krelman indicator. 16.6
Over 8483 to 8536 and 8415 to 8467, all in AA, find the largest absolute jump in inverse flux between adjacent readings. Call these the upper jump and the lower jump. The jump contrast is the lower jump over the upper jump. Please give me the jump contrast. 1.19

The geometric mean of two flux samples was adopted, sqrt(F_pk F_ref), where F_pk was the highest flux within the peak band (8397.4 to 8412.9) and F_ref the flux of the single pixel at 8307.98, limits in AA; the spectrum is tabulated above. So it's 27.3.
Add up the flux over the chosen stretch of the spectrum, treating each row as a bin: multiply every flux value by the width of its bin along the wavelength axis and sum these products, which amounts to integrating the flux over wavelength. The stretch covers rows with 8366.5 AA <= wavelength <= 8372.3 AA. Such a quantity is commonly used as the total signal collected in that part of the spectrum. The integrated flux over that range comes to 161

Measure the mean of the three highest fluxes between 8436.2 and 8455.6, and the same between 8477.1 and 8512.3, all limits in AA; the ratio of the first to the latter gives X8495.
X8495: 1.00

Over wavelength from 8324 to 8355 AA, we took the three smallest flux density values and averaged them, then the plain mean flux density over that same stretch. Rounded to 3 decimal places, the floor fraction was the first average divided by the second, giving 0.947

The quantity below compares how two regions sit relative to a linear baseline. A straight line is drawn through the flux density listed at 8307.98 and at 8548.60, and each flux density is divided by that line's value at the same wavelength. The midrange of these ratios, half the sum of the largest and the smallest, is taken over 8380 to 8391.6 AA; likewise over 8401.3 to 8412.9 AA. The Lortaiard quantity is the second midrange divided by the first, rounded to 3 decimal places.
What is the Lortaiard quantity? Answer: 1.049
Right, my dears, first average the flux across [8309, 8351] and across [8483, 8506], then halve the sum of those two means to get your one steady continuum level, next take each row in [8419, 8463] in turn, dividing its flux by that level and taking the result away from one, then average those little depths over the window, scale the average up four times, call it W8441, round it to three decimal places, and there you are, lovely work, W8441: 0.024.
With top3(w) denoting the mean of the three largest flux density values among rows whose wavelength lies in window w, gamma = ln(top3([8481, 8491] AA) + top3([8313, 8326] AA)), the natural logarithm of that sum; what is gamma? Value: 4.00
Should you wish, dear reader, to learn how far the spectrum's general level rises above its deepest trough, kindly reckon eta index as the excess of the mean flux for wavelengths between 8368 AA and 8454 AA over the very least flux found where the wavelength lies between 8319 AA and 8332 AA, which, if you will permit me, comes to 3.2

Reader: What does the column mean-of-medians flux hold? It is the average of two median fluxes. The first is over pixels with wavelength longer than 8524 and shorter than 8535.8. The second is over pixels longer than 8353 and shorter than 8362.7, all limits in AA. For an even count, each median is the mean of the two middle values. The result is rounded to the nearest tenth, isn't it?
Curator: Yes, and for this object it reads 27.0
